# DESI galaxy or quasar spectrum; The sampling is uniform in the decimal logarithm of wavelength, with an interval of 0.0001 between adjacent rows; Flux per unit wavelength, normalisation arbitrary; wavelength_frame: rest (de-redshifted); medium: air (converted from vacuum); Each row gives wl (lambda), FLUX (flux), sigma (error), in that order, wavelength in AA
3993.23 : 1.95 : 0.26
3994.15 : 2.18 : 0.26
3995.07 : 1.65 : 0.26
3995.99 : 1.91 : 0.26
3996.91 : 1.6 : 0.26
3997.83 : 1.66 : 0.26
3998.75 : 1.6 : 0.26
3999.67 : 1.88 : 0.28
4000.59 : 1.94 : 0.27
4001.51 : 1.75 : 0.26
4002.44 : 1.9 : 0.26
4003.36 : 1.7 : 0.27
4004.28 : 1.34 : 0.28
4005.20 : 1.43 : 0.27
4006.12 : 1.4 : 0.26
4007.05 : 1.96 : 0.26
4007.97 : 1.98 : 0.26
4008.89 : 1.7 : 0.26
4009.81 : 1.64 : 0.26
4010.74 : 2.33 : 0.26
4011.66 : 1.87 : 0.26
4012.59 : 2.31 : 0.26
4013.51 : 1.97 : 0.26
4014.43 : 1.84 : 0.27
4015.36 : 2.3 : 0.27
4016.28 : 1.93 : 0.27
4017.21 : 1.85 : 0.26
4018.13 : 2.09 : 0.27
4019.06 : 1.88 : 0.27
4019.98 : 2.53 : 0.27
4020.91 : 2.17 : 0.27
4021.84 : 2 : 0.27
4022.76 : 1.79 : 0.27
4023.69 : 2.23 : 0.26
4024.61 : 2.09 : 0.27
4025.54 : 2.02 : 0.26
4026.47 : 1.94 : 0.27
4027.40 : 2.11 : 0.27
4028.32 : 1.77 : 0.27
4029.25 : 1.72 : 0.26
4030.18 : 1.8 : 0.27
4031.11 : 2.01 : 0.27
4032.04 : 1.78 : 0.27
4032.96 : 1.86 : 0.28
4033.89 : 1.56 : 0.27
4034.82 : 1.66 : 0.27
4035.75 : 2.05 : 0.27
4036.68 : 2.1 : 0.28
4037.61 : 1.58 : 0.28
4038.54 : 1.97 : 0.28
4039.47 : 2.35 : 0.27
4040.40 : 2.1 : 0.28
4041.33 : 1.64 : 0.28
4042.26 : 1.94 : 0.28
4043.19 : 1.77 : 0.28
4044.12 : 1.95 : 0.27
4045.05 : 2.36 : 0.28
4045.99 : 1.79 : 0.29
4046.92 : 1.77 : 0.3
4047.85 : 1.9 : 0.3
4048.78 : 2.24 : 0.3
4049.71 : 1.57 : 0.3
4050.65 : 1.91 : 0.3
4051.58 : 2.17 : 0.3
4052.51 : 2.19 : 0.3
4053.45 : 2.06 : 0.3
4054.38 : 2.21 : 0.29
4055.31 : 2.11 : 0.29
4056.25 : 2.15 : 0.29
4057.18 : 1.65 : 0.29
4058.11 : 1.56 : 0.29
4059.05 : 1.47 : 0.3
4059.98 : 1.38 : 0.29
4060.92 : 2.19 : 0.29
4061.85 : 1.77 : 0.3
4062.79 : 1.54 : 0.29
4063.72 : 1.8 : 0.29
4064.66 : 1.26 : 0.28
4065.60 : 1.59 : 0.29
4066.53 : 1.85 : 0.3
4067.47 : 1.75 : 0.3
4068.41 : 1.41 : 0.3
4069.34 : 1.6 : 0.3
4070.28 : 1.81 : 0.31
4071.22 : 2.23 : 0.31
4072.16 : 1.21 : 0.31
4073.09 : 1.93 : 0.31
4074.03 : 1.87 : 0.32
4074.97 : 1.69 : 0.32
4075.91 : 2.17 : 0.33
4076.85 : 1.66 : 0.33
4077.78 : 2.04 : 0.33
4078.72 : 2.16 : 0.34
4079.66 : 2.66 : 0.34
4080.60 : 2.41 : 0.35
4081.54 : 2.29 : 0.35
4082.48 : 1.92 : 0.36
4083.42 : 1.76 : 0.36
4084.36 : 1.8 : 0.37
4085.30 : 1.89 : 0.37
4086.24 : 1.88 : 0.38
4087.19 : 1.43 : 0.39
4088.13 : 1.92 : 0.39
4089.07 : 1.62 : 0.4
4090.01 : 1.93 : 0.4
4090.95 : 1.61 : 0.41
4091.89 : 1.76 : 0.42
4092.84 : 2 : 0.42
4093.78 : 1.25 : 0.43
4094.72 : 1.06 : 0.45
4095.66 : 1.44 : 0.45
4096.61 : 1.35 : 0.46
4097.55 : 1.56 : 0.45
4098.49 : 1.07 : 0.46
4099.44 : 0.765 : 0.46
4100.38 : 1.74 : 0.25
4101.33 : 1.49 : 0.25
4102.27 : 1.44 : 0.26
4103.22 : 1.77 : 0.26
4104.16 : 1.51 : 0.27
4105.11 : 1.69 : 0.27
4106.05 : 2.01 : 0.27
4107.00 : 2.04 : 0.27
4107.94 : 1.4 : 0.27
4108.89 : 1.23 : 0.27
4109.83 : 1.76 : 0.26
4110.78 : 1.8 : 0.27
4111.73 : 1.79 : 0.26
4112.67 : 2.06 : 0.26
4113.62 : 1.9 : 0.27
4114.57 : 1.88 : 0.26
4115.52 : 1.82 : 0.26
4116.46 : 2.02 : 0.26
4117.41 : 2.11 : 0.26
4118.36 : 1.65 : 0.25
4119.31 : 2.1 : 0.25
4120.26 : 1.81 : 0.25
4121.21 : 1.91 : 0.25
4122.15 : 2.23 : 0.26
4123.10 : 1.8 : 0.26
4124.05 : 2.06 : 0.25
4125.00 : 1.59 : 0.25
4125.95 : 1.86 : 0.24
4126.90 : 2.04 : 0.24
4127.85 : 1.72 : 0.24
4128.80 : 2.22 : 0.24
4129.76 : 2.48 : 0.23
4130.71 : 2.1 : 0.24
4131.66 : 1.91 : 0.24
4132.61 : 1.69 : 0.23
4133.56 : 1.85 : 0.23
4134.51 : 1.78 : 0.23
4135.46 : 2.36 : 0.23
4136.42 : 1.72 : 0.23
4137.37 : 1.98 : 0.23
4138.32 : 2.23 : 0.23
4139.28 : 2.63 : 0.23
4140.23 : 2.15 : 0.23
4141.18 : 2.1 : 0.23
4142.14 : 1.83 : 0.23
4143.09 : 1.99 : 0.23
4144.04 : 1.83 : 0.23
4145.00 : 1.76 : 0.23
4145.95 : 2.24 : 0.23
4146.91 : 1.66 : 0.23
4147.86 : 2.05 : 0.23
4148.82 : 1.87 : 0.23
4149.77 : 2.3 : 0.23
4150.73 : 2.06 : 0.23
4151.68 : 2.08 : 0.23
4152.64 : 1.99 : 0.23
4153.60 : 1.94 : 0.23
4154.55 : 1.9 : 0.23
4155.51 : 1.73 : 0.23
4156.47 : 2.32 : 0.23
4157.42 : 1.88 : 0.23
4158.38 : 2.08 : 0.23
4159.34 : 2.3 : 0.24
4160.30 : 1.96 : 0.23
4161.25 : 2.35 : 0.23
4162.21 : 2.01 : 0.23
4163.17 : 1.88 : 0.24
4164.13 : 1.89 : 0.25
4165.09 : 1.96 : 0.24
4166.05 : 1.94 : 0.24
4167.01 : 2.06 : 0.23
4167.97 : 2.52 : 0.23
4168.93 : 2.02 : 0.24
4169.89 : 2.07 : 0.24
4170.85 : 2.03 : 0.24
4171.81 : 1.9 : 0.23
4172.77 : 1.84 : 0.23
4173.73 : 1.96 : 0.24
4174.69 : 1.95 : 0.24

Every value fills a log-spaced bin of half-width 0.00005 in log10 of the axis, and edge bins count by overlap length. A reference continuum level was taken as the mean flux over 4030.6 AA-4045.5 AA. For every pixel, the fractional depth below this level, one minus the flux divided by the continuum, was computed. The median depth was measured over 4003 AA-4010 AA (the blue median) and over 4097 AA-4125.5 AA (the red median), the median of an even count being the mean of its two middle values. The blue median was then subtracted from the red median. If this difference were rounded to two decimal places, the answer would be -0.07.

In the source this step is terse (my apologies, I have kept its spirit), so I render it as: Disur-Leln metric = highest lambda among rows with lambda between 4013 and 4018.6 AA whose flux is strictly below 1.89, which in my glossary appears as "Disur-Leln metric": 4017.21 AA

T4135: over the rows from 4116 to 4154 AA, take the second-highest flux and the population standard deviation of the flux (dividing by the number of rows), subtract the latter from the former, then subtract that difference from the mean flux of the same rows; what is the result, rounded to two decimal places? -0.26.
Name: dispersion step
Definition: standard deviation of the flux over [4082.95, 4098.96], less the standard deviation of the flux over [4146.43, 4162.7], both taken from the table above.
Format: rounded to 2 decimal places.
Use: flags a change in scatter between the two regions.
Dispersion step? 0.10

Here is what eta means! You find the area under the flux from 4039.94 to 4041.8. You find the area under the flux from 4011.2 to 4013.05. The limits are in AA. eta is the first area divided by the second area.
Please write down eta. 0.90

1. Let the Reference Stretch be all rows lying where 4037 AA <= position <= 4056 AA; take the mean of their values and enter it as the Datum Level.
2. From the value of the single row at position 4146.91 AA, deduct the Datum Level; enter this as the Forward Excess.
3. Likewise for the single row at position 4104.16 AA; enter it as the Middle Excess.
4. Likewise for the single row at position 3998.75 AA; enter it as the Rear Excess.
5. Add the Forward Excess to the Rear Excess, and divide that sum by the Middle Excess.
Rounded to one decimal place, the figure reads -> 1.5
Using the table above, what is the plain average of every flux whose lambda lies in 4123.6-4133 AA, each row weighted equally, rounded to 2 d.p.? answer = 1.97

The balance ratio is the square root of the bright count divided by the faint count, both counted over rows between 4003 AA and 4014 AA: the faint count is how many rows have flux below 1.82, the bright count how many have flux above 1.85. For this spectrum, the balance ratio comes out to 1.00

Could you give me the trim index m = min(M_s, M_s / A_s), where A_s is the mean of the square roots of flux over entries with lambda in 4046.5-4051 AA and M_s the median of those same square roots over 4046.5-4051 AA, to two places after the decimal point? 1.01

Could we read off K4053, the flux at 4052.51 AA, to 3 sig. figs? 2.19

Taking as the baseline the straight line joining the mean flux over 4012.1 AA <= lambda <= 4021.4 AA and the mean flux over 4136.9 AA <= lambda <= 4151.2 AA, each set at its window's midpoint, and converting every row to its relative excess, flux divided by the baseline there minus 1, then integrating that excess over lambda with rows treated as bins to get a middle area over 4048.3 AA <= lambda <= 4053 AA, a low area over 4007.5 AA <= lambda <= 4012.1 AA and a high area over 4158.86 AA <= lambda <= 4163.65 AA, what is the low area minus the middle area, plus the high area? -0.13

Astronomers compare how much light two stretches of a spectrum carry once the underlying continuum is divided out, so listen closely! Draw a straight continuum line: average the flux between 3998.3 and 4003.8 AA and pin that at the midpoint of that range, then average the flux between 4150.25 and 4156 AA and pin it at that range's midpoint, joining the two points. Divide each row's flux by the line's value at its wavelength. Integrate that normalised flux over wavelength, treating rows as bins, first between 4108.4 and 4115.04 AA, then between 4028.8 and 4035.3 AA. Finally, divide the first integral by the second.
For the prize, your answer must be 0.98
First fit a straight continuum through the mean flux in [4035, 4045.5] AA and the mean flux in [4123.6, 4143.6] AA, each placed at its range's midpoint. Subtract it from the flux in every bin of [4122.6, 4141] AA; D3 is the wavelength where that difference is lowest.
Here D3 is 4125.00 AA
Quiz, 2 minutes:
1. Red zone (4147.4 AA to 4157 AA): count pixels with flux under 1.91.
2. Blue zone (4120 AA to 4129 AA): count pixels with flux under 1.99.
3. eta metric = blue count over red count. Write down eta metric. 2.0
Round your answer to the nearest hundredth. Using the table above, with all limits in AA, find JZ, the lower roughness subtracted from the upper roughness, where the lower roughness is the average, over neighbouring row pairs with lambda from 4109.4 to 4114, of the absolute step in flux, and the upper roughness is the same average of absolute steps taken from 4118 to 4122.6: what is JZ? 0.17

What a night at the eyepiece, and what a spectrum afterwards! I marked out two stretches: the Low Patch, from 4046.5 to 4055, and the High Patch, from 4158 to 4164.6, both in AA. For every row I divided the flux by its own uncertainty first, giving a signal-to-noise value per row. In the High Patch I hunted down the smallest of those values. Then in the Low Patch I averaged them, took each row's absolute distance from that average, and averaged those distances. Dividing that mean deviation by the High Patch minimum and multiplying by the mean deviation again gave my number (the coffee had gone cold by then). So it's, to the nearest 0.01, 0.06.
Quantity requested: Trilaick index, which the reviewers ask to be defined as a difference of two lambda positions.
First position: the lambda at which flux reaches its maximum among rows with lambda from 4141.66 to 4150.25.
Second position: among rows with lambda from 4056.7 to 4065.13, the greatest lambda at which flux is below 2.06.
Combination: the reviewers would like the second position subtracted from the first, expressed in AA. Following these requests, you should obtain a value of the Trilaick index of 85.1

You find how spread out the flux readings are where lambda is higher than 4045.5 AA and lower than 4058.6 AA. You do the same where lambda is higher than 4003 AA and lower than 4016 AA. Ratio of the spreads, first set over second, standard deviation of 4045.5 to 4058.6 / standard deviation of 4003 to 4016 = 0.74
